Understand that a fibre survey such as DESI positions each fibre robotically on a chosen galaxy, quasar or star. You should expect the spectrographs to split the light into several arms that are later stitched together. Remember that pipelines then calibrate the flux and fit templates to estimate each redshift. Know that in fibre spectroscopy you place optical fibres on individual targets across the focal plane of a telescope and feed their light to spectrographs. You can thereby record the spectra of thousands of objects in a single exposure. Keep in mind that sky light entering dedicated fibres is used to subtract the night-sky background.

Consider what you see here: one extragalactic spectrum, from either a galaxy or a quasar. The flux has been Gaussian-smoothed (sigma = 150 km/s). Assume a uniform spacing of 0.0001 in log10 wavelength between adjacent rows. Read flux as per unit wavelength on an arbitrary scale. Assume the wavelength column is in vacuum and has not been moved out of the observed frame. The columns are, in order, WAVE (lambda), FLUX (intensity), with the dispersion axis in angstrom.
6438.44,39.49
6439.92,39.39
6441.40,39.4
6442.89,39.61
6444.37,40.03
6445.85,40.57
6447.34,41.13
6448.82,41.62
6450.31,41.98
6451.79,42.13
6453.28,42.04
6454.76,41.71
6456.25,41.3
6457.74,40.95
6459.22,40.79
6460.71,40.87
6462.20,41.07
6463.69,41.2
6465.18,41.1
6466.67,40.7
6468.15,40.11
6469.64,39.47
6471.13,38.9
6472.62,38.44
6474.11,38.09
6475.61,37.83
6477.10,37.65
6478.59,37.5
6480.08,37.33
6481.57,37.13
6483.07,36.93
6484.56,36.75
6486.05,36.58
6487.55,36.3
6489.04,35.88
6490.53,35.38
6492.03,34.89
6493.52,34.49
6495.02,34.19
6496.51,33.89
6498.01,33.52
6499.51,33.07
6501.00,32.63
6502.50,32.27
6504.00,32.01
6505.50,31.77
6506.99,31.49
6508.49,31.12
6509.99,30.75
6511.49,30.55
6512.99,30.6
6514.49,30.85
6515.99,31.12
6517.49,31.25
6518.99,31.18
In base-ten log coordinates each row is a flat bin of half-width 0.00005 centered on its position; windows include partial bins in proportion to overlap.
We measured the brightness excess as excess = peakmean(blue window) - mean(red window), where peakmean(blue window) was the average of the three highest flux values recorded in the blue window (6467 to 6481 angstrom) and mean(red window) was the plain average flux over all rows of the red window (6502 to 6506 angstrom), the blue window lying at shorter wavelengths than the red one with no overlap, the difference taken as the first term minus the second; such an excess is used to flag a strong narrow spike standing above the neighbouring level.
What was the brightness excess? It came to 7.5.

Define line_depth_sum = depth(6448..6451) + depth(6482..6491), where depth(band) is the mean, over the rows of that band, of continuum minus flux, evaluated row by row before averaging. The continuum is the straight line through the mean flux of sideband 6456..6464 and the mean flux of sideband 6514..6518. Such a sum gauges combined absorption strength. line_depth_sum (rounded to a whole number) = 1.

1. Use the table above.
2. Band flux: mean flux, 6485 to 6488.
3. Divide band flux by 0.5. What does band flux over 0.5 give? 73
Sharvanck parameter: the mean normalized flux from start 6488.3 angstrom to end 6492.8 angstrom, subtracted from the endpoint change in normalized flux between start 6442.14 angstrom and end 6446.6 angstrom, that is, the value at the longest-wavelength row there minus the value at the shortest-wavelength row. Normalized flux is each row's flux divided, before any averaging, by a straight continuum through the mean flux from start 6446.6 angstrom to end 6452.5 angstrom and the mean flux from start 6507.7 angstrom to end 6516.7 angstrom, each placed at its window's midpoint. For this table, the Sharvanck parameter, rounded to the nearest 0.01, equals -0.99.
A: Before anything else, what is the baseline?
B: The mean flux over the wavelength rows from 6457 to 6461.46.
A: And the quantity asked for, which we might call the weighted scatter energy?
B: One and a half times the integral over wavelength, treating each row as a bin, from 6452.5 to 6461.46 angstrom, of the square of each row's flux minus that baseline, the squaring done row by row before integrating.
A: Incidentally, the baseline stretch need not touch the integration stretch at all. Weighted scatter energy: 5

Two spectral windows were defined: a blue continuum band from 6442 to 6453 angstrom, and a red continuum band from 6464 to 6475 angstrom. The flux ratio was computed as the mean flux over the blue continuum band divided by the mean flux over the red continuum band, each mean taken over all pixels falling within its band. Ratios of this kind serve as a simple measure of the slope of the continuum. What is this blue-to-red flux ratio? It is 1.04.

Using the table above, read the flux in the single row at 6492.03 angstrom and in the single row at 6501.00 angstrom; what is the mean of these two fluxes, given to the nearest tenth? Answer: 33.8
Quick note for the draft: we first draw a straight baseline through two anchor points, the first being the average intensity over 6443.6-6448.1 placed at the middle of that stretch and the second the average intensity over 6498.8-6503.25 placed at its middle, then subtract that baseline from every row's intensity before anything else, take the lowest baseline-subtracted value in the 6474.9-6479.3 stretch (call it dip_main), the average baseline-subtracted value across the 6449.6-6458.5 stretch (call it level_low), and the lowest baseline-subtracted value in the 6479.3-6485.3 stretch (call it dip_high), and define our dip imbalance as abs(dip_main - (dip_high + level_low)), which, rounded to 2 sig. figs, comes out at 2.4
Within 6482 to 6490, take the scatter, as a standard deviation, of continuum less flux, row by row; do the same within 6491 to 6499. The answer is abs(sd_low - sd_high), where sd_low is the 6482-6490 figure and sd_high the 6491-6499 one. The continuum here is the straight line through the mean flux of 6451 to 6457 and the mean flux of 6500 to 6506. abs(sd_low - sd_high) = 0.03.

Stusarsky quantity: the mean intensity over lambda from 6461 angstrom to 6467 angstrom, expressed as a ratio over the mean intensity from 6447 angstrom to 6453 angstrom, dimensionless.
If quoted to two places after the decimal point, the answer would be 0.98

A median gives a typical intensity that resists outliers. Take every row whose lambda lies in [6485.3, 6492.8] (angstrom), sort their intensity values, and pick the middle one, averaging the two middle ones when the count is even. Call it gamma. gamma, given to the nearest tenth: 35.9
